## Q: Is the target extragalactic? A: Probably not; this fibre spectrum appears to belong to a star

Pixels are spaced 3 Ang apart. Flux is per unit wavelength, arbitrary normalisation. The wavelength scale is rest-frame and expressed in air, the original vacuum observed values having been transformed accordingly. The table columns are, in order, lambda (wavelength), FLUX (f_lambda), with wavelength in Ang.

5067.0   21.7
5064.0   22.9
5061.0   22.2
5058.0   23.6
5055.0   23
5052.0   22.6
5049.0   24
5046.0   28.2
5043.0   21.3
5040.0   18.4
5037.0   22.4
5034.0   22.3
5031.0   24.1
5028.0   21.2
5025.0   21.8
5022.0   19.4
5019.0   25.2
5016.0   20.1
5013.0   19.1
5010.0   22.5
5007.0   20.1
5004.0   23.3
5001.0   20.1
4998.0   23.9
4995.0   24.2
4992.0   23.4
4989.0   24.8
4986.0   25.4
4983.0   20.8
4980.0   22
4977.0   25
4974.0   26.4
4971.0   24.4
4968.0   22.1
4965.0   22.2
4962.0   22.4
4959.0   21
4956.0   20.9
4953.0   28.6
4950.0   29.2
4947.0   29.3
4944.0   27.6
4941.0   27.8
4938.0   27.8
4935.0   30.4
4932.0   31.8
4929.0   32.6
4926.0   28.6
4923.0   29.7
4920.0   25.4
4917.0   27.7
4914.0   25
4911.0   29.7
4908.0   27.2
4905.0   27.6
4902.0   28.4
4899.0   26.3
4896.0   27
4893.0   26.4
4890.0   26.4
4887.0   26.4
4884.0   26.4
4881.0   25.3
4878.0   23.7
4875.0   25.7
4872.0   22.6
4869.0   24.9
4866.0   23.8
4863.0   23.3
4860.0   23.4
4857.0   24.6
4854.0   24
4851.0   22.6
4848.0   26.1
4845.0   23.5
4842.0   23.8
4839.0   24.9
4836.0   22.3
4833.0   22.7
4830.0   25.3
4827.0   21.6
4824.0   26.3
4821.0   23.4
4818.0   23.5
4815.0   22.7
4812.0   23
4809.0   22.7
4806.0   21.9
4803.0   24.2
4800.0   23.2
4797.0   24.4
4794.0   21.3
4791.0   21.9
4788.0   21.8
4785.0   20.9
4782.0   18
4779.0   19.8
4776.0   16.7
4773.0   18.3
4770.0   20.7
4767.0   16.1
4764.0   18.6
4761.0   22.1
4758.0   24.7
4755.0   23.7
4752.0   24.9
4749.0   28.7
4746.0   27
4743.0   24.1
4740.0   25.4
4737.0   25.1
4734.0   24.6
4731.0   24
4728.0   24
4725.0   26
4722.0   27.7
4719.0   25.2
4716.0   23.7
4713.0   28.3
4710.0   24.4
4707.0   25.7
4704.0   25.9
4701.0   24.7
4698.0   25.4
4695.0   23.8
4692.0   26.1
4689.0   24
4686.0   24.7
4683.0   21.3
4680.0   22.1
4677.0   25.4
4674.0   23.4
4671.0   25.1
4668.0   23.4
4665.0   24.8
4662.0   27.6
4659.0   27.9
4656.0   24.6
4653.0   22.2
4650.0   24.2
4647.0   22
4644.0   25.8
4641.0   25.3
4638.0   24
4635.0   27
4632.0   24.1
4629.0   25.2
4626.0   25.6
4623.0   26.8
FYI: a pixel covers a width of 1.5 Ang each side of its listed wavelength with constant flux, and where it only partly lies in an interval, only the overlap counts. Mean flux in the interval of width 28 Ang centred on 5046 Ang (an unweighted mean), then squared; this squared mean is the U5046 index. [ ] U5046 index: 523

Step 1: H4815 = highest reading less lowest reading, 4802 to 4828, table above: 4.7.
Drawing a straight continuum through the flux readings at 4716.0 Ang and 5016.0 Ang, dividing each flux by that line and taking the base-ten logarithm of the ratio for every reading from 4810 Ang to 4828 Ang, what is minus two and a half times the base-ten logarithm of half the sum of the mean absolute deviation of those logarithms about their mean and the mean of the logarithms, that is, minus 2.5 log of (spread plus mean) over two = 4.4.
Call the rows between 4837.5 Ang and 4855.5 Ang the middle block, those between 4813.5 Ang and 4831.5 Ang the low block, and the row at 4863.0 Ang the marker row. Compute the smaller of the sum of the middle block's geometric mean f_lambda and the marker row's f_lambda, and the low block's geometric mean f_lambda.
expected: 23.7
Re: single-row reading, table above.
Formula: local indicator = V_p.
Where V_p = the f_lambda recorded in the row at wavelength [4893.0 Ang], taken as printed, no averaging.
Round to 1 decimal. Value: 26.4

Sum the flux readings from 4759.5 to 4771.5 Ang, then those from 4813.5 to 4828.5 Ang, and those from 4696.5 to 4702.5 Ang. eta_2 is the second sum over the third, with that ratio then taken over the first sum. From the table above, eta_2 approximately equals 0.030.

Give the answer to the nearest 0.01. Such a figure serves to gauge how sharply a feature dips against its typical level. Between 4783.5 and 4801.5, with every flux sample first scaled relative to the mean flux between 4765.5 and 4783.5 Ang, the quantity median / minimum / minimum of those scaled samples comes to 0.91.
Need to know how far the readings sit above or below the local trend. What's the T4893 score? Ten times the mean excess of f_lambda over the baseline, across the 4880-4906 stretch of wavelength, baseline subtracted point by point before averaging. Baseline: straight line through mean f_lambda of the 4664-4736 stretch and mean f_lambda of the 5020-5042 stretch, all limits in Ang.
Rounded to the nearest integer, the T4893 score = 39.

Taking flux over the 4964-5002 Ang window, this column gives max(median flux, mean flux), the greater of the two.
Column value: 23.9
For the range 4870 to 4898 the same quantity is 26.4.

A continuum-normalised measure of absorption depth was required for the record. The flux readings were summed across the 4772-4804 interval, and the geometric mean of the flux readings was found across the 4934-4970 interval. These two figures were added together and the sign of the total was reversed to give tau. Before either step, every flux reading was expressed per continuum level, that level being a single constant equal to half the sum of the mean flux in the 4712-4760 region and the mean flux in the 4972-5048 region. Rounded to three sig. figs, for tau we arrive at -10.7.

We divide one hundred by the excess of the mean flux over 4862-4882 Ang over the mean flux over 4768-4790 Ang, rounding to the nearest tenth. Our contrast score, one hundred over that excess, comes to 21.1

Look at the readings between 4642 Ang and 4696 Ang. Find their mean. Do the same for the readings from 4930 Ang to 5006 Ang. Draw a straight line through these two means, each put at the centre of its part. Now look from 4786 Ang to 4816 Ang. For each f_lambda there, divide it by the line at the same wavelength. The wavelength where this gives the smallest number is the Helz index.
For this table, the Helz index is 4794.0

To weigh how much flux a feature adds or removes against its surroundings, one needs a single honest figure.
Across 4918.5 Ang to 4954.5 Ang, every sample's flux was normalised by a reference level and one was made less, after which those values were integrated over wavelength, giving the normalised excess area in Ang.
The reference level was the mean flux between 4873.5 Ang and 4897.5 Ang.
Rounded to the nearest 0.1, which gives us 4.4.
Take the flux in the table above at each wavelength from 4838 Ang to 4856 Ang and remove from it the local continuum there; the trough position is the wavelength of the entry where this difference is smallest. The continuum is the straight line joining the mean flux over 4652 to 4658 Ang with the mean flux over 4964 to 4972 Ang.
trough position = 4851.0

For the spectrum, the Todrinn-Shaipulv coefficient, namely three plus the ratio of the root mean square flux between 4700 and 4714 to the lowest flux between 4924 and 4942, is 3.93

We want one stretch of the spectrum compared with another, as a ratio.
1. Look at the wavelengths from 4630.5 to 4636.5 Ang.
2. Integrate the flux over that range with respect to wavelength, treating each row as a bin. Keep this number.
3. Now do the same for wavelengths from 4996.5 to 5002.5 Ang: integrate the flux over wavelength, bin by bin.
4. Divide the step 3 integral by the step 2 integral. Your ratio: 0.86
